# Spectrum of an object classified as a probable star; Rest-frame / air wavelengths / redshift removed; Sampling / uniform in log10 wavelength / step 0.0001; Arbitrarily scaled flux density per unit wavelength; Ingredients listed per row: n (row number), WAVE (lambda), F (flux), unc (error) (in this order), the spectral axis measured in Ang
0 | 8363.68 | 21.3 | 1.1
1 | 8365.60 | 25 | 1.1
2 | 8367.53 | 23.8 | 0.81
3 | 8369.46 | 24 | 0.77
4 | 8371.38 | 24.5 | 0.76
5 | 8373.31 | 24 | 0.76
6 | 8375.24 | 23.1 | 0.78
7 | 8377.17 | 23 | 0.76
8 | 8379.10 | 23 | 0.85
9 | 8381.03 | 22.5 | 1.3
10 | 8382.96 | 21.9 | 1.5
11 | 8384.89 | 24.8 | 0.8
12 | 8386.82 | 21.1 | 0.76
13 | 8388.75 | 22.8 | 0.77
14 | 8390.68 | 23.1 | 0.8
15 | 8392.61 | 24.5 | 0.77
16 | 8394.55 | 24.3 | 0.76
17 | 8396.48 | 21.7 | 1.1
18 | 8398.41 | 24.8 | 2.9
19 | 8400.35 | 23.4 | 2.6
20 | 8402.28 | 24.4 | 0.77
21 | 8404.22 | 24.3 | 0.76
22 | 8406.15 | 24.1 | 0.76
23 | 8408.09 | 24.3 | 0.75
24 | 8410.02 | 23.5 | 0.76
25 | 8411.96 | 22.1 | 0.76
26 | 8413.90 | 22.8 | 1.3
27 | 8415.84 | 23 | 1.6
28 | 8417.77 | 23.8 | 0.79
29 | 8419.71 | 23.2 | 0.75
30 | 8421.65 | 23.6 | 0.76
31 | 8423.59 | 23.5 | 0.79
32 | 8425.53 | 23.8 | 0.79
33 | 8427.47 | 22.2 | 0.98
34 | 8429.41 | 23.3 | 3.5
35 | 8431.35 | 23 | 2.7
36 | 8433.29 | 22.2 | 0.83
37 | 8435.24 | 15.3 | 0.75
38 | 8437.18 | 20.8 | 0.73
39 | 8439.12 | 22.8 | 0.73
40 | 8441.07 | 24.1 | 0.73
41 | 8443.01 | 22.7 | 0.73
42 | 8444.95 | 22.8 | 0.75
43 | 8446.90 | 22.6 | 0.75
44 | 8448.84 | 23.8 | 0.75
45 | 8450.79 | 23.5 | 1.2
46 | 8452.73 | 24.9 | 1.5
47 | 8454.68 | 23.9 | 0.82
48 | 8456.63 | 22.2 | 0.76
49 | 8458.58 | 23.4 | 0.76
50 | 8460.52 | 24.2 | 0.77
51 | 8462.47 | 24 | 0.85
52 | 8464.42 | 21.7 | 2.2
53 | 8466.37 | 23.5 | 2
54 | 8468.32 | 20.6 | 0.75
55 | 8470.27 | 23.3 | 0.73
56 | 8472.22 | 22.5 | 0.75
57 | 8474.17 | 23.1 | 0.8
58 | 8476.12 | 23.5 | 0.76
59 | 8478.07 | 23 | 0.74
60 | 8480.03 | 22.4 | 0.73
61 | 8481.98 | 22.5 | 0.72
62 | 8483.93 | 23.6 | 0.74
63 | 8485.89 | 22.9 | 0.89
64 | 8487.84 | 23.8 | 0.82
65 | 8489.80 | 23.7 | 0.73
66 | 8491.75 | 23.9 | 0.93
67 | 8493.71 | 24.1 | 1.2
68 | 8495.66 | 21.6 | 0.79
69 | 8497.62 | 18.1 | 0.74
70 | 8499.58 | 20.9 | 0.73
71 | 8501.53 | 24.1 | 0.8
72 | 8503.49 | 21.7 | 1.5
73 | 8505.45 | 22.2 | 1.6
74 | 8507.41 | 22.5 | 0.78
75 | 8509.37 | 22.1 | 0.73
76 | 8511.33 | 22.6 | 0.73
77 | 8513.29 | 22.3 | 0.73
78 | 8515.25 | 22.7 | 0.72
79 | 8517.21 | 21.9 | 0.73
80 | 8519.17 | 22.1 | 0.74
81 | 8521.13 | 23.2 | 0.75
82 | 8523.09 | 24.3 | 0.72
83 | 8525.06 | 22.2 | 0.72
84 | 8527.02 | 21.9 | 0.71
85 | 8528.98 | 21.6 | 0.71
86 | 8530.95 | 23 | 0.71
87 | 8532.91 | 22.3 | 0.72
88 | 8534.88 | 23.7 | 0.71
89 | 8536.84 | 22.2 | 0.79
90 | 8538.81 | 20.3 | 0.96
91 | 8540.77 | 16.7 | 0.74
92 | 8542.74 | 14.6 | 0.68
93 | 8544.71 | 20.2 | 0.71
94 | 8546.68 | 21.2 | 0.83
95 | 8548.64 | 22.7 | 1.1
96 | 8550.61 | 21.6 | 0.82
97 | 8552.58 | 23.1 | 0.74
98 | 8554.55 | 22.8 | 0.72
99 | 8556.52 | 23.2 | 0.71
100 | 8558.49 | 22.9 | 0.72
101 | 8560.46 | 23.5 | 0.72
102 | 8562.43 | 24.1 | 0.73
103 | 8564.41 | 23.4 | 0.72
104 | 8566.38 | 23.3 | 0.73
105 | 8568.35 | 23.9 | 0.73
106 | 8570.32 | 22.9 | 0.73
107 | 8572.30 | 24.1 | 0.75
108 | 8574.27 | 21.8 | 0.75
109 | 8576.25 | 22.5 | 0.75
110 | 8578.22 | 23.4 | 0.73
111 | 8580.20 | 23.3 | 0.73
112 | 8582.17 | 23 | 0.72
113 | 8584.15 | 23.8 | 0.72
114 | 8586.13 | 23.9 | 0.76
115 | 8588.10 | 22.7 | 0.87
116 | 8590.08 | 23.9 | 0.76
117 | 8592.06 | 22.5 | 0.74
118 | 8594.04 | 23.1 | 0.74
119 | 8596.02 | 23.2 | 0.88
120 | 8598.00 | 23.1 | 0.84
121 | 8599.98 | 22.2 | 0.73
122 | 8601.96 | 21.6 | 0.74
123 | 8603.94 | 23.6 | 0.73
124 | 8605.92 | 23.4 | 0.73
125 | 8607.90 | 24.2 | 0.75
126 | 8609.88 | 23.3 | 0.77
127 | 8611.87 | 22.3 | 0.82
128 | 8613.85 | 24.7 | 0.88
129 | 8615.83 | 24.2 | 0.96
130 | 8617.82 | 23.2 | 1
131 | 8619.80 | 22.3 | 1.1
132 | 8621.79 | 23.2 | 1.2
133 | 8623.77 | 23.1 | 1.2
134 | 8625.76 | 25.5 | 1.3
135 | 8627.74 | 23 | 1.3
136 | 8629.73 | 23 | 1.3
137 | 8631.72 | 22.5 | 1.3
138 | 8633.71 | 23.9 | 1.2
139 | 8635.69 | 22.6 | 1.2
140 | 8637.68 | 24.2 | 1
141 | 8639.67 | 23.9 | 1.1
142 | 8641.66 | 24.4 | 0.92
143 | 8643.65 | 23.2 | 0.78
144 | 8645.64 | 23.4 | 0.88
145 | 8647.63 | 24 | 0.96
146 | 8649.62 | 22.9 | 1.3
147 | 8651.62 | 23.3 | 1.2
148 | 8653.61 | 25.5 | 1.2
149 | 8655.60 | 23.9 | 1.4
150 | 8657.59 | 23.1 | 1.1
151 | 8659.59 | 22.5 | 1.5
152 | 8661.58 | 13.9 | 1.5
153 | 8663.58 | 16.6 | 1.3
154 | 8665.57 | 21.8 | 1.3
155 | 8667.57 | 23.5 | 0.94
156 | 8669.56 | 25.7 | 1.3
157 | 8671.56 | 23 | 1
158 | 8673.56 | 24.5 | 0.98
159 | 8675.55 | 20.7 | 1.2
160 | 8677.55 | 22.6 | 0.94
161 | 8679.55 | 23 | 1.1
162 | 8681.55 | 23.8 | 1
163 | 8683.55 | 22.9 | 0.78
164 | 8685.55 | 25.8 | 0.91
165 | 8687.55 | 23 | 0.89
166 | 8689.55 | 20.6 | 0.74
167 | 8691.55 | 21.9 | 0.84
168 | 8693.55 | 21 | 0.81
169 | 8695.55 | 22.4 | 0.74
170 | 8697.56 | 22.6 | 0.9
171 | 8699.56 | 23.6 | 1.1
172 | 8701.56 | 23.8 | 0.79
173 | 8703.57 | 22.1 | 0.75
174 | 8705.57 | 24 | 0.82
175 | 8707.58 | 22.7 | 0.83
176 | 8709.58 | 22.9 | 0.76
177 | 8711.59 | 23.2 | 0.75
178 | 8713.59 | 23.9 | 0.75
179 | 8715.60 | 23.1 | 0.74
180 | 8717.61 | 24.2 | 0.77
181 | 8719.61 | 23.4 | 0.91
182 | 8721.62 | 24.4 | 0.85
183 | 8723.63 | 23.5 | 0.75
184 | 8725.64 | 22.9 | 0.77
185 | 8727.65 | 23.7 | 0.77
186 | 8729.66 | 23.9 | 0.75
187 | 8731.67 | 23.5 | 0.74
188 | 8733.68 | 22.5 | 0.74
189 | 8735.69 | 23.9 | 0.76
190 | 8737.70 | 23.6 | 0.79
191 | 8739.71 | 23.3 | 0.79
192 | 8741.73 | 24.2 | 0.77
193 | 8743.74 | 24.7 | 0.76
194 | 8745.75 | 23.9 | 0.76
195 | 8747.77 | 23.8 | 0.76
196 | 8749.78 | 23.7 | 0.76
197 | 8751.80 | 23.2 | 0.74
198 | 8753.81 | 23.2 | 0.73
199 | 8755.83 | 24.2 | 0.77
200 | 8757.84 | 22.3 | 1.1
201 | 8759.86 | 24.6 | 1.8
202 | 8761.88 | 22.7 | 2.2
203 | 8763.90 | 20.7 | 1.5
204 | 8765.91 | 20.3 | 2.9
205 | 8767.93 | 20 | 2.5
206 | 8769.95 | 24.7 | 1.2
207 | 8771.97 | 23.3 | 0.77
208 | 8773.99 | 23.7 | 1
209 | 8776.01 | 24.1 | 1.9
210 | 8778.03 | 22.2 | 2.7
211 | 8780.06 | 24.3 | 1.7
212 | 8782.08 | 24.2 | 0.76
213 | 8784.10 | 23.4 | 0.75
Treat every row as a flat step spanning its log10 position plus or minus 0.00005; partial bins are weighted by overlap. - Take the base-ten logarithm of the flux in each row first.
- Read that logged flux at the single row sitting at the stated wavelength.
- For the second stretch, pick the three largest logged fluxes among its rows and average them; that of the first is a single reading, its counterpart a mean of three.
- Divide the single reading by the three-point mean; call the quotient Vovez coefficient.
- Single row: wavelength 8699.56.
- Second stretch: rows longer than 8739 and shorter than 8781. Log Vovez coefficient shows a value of 0.99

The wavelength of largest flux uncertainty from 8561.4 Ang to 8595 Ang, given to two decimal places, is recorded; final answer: 8588.10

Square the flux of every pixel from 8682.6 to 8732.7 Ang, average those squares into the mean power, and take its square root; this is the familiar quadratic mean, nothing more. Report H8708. 23.2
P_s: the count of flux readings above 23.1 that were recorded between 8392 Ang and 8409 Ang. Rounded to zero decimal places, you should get 8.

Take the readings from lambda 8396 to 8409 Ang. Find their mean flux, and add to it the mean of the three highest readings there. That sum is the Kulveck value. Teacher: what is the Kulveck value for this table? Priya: 48.4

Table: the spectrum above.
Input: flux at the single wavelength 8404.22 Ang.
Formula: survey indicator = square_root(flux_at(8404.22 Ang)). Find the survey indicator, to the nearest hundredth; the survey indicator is 4.93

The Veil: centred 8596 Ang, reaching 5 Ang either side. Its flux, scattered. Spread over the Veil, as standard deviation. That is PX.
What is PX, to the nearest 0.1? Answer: 0.4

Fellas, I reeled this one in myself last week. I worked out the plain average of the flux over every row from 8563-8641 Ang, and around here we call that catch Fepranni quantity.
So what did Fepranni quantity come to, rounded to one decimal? 23.3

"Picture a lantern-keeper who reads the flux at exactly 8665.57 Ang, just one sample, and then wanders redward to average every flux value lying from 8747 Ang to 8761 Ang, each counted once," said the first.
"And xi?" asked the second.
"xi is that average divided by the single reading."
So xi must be 1.08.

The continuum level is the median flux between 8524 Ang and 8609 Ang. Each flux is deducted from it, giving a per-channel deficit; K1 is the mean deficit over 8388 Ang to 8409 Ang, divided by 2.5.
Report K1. -0.3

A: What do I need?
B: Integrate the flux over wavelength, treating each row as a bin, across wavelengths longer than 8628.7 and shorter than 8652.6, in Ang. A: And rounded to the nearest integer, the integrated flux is 560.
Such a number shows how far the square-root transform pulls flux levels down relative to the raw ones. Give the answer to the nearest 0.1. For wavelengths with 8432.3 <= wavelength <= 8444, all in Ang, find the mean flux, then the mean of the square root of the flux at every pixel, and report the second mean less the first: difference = -16.7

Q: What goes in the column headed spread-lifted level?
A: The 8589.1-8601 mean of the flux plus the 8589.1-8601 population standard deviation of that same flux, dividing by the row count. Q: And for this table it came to 23.5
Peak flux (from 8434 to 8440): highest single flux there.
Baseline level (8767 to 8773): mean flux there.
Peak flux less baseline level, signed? 0.1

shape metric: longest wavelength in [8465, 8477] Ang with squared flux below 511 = 8472.22 Ang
